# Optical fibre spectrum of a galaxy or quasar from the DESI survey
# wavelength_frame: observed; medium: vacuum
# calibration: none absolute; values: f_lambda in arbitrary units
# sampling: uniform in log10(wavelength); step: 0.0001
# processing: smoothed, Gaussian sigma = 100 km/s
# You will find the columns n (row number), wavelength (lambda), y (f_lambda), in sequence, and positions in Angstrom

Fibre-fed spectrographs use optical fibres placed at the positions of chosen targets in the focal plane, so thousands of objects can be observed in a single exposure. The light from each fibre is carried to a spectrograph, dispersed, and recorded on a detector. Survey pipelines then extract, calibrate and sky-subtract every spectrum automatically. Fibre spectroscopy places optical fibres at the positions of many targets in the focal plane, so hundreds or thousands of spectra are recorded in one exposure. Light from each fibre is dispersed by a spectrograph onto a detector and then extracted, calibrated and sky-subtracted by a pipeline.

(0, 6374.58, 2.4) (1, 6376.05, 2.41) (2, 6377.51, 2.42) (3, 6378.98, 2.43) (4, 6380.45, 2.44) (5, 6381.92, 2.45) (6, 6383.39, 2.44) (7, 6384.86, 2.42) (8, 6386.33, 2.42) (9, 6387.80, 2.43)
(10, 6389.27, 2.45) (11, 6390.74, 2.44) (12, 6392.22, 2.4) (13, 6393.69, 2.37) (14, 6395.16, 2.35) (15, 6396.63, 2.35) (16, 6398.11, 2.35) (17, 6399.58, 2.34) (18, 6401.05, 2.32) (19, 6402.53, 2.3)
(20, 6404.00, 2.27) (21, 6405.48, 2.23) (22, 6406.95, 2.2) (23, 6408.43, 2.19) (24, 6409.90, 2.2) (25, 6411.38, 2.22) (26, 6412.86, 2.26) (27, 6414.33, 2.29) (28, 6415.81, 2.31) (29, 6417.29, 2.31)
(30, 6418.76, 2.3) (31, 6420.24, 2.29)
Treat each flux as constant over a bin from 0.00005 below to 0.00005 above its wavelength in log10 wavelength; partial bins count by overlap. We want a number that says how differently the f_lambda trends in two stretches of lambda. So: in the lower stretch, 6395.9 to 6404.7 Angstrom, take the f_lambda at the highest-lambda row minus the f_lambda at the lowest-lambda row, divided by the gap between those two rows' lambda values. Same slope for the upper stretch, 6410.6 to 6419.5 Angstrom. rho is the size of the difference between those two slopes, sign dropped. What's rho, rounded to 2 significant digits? 0.022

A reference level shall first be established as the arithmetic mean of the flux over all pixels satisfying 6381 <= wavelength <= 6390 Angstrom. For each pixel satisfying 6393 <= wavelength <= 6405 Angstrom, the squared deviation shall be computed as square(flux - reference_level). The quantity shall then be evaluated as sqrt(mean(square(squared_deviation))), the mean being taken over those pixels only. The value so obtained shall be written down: 0.014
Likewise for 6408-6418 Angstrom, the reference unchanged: 0.039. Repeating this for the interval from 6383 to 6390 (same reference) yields 0.000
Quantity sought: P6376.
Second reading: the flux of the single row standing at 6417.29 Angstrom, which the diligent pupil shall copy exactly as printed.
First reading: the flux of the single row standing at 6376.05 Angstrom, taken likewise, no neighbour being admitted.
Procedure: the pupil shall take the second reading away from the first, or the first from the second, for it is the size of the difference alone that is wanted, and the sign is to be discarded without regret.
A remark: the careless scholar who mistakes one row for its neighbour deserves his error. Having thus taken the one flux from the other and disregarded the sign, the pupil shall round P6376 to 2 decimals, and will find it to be 0.10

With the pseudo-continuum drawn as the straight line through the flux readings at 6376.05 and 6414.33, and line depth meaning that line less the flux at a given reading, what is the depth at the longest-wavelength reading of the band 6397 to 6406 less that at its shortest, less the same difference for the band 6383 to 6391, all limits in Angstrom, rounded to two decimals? 0.12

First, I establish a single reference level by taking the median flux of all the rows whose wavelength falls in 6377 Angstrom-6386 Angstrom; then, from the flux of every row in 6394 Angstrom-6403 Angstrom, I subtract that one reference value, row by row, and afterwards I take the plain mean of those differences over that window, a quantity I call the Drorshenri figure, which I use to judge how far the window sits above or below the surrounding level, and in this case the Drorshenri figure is -0.10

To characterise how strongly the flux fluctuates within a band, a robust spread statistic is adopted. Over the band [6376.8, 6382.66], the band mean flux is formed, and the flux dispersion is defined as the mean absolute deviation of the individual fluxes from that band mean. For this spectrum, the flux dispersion 0.010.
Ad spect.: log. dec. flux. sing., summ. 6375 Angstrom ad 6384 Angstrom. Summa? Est 2.3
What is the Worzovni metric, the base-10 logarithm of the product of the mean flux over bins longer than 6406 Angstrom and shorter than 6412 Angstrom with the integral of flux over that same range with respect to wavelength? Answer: 1.46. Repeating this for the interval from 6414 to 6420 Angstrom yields 1.50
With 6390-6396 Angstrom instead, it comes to 1.53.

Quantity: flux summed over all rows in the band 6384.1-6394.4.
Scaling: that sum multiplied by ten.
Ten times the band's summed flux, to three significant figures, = 169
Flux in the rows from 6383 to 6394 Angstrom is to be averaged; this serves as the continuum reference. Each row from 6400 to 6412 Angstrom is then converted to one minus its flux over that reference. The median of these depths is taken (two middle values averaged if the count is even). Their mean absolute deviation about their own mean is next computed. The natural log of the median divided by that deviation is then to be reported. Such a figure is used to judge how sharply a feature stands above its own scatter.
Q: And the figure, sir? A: 1.6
